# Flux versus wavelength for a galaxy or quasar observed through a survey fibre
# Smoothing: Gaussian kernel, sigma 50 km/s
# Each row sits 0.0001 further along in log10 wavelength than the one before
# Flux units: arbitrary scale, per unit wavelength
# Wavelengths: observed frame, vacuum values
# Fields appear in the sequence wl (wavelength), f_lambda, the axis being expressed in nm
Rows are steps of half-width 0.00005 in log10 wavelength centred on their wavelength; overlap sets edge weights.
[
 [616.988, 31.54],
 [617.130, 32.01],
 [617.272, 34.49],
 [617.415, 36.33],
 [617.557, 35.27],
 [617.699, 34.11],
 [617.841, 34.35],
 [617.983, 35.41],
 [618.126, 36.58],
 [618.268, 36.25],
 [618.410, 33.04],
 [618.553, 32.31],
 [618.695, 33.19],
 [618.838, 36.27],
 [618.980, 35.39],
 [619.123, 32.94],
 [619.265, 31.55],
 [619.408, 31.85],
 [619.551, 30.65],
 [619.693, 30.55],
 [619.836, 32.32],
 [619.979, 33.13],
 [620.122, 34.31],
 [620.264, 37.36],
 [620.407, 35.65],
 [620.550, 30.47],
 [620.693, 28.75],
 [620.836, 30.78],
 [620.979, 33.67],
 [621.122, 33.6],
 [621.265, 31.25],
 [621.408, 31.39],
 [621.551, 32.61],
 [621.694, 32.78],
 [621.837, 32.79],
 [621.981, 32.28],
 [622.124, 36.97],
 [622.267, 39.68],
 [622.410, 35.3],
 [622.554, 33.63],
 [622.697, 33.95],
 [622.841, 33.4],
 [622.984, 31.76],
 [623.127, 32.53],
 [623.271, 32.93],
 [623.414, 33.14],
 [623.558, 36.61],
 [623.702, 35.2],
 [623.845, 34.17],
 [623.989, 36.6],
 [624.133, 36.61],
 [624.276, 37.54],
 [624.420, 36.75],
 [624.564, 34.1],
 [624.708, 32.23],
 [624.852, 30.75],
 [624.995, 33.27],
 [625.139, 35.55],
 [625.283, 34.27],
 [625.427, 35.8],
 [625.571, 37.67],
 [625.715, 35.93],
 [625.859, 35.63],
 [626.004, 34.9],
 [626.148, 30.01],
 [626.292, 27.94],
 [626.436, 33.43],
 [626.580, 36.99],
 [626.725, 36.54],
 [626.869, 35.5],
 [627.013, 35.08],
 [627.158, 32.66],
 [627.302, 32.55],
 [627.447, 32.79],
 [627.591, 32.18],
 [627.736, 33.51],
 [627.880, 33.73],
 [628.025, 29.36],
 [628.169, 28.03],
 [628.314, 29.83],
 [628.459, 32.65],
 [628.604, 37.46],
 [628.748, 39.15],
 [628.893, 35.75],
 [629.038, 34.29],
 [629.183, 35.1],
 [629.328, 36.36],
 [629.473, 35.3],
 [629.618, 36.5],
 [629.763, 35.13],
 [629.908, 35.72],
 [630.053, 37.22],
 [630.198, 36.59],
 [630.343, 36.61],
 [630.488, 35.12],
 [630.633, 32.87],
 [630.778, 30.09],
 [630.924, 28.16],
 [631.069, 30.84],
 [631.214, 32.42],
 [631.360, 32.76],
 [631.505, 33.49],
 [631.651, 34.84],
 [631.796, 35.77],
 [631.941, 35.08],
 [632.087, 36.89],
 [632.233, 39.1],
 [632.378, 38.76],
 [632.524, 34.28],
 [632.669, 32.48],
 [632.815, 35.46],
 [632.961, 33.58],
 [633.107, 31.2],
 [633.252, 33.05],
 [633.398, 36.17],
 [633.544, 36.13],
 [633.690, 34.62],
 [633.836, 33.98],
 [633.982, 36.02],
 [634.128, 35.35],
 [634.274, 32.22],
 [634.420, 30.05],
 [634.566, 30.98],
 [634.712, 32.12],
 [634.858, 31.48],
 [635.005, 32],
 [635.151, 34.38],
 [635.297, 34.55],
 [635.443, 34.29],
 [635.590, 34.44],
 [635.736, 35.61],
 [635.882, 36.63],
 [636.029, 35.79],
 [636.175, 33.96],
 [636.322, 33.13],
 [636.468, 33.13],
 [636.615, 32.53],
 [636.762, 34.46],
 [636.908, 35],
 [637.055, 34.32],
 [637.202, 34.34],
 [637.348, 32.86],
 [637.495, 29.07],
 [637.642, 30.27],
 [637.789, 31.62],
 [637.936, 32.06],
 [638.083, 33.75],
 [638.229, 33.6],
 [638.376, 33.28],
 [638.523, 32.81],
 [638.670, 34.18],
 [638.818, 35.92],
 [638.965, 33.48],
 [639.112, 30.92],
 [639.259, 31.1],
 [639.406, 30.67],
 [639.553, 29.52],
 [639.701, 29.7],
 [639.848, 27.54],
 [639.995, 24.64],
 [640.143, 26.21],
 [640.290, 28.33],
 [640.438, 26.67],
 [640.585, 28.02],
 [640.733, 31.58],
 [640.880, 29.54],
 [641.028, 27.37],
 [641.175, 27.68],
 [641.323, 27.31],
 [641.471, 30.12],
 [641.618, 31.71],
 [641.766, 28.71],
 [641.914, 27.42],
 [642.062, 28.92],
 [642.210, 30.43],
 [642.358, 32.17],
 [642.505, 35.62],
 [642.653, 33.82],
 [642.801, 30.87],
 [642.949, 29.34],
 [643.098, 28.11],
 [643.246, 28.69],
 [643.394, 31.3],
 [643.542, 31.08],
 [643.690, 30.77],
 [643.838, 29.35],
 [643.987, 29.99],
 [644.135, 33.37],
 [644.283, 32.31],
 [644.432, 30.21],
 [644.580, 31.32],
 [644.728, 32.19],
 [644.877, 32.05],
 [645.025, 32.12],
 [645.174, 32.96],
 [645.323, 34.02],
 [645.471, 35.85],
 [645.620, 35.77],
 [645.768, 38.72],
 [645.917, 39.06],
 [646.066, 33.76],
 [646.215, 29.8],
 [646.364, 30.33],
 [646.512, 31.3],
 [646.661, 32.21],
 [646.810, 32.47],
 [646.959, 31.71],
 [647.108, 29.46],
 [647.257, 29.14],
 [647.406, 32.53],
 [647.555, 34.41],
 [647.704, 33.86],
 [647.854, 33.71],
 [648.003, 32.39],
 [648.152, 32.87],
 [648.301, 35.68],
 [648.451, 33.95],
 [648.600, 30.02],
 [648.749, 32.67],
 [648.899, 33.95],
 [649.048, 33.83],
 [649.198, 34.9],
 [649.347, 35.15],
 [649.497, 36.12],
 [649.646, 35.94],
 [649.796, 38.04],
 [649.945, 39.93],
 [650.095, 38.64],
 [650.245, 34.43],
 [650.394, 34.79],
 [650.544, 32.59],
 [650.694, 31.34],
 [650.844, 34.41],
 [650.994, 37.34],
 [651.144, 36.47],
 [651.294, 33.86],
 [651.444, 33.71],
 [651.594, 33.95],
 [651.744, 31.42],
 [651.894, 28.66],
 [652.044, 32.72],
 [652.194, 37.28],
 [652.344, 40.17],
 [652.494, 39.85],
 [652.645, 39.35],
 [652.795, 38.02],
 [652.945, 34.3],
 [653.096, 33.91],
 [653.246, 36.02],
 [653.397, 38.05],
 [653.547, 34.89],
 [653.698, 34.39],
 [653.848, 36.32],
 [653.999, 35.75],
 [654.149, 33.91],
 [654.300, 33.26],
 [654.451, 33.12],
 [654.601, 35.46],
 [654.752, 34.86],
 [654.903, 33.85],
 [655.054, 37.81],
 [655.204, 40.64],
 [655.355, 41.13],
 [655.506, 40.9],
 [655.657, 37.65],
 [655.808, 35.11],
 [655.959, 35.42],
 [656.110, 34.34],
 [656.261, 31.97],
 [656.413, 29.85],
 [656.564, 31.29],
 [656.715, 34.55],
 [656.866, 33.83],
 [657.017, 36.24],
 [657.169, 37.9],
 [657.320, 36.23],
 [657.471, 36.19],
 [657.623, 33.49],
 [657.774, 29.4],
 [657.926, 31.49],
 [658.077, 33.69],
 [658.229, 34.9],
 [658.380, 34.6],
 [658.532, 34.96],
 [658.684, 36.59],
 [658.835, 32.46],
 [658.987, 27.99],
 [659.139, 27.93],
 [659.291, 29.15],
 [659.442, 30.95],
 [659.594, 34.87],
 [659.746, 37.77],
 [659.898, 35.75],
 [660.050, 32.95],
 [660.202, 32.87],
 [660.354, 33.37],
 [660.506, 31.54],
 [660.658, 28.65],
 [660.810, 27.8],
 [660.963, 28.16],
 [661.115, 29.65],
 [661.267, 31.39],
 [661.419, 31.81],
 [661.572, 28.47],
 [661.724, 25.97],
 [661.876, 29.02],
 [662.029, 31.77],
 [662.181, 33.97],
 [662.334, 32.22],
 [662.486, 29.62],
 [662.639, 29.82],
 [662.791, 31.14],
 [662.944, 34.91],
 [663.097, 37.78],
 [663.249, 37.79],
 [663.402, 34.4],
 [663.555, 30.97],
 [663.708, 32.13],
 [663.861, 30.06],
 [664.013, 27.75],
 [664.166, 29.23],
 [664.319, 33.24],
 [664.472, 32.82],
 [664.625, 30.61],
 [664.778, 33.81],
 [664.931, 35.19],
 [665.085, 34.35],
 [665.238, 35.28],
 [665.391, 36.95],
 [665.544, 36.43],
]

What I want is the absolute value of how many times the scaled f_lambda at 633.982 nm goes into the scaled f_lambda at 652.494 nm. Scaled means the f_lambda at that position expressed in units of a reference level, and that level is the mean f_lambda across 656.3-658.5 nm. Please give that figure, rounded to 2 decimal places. 1.11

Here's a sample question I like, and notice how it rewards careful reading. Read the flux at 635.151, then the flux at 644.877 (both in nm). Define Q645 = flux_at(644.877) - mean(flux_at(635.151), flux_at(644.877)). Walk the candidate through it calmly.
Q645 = -1.2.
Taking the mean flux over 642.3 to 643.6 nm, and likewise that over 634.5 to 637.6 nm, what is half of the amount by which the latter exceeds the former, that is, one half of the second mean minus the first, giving 1.2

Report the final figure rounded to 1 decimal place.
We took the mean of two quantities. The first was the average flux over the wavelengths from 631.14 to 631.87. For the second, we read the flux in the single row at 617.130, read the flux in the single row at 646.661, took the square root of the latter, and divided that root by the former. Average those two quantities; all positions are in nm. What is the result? 17.0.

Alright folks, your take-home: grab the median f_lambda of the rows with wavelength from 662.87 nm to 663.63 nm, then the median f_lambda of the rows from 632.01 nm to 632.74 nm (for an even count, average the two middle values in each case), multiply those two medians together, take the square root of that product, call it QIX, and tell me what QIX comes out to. 35.9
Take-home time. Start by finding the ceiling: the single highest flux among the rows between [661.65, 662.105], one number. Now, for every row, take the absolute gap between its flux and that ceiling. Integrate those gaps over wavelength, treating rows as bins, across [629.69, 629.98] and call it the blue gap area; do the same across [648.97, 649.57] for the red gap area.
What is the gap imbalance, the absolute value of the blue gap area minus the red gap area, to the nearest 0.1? 0.9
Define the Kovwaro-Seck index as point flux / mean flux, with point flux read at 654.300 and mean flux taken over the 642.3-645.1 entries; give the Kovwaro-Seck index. 1.06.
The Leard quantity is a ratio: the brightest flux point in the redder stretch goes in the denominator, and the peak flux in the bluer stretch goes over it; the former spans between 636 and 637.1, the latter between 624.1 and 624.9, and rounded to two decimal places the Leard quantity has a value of 1.05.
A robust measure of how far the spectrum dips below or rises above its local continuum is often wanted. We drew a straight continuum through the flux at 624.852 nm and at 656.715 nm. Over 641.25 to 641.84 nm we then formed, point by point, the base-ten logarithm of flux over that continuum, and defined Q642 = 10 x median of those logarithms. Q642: -0.5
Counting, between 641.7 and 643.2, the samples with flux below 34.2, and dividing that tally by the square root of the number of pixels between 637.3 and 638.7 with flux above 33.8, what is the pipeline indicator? 9.0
